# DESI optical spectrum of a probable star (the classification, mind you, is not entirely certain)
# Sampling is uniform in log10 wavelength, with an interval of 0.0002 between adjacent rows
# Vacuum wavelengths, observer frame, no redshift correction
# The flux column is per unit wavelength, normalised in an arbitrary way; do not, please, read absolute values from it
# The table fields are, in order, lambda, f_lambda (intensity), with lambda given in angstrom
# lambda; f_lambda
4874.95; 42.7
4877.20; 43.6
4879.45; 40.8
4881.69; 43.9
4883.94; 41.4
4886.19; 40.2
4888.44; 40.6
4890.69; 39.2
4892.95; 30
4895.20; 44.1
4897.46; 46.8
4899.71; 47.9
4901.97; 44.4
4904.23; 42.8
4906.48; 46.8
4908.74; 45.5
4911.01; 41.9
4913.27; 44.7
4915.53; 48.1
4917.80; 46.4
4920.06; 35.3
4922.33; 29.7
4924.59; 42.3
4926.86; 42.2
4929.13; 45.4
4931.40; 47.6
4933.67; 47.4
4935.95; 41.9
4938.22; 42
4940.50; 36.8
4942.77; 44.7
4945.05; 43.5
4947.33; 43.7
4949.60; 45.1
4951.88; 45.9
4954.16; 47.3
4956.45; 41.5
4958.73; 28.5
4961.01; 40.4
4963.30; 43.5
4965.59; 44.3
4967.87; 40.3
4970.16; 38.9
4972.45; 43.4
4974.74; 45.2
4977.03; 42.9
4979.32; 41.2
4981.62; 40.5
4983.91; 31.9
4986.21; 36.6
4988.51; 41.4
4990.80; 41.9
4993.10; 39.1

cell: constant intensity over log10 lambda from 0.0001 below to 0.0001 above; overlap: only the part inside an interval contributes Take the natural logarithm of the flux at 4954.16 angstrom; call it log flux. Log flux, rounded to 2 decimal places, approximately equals 3.86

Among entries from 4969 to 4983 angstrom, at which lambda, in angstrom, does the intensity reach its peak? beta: 4974.74 angstrom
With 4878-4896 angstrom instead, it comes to 4895.20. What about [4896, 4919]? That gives 4915.53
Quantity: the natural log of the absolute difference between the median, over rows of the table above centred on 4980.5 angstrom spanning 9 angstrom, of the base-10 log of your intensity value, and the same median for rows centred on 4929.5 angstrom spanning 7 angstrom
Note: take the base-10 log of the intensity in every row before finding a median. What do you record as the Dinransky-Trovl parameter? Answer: -3.1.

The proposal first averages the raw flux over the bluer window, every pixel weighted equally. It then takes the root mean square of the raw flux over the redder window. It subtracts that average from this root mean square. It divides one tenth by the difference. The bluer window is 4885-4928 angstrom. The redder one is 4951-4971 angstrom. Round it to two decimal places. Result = -0.18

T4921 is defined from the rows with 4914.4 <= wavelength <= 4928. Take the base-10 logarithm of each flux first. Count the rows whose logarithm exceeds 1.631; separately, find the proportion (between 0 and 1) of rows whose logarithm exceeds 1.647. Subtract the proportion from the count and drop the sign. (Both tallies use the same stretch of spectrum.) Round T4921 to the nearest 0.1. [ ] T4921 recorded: 1.7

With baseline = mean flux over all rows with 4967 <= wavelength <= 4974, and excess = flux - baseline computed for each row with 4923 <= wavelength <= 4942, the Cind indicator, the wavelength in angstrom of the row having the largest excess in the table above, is 4931.40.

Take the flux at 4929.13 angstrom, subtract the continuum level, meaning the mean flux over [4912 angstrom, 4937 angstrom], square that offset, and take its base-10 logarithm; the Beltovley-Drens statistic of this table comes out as 0.82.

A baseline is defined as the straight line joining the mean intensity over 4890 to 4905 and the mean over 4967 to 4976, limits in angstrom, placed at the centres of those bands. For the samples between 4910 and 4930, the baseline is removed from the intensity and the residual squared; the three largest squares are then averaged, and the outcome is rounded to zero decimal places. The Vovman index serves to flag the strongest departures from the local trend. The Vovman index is 79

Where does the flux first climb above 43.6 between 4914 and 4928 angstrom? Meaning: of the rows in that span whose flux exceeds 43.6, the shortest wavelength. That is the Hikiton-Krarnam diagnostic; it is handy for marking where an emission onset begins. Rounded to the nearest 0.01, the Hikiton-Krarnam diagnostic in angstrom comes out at 4915.53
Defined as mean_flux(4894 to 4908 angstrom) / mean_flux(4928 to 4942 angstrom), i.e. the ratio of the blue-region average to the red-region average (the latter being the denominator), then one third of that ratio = 0.348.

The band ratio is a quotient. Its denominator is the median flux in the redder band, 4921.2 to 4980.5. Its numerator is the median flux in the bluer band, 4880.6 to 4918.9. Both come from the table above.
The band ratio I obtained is 1.02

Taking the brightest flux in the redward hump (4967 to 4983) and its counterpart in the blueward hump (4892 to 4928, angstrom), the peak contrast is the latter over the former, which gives 1.06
